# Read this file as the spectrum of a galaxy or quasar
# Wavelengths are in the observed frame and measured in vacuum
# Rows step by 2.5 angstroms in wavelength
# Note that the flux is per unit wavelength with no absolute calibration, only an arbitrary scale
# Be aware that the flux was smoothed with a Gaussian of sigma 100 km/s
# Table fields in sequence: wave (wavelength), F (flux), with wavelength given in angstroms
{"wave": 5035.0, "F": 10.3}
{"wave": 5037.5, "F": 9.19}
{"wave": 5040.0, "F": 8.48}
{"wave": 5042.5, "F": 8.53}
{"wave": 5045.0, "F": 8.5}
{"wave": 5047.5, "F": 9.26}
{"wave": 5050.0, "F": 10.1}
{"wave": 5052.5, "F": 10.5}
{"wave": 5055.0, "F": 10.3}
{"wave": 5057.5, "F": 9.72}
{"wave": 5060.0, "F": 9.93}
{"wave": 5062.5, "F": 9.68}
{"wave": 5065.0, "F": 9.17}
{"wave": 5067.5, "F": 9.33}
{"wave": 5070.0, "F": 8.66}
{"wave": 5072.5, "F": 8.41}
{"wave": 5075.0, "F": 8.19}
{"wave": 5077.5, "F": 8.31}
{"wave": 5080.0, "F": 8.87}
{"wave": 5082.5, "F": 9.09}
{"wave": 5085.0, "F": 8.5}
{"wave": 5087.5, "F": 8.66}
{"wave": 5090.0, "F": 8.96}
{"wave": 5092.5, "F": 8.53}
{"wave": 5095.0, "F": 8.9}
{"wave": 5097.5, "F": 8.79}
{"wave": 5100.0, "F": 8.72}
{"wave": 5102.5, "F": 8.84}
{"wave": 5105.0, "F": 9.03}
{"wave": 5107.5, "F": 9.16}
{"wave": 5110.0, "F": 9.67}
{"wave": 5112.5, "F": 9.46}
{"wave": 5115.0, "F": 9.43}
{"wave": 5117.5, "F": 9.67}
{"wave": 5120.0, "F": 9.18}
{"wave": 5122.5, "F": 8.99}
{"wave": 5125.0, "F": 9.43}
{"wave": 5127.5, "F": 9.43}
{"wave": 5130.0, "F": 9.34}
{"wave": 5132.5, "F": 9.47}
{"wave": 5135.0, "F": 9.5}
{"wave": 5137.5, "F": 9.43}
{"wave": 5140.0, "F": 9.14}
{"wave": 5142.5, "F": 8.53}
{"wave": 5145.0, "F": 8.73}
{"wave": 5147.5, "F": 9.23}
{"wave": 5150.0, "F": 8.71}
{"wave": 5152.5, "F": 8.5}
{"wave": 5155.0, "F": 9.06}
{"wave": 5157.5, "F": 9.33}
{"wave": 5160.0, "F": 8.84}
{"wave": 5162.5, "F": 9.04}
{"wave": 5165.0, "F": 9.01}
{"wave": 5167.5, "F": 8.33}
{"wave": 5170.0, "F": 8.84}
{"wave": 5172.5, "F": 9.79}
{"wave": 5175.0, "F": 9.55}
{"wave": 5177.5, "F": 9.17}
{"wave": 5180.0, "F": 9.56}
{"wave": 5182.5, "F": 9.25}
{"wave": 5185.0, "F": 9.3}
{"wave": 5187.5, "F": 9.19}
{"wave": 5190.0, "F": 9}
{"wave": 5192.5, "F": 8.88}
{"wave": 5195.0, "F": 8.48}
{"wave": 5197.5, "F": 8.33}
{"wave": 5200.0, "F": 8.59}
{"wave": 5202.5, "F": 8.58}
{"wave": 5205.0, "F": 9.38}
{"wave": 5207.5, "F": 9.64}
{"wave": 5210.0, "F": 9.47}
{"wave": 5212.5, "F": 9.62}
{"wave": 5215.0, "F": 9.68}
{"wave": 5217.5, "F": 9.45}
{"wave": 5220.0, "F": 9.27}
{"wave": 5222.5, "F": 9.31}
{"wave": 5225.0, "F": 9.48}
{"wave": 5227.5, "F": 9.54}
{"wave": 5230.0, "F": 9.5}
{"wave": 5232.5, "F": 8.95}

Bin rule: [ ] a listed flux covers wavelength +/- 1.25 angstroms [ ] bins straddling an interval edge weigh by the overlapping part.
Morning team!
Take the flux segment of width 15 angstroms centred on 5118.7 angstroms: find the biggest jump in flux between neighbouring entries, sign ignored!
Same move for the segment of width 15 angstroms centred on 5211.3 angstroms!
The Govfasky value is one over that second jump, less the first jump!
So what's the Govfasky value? 3.4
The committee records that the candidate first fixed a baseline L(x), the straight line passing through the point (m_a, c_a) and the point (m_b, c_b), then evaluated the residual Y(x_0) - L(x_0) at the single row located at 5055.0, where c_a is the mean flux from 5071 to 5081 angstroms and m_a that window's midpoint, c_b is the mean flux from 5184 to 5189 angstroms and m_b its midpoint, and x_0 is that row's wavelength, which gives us 2.0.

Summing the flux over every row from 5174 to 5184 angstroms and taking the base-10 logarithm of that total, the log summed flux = 1.57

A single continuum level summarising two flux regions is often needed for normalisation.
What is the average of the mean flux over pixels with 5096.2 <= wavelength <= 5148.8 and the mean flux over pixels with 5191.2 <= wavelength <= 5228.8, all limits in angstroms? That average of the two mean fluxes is 9.19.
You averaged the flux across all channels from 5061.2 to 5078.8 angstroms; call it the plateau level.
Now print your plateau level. 8.82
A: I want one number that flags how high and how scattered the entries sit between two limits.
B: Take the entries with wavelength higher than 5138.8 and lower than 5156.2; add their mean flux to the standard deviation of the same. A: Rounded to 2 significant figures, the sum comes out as 9.1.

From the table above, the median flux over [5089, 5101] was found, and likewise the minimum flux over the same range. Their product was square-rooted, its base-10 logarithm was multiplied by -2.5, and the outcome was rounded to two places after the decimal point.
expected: -2.34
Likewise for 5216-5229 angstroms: -2.43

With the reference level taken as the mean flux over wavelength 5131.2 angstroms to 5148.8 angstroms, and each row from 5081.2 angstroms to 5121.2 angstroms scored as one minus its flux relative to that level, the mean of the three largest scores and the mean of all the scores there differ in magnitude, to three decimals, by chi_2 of 0.052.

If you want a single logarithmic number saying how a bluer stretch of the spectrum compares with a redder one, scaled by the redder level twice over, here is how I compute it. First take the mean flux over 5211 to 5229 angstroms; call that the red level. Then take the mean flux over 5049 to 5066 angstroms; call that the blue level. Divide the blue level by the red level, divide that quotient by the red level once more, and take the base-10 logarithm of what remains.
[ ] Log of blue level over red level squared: -0.957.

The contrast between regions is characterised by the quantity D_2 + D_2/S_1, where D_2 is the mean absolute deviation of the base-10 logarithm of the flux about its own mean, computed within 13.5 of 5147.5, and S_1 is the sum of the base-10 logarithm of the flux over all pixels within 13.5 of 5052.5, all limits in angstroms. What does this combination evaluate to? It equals 0.0163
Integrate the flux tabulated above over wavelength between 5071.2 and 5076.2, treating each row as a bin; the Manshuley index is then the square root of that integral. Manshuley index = 6.4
